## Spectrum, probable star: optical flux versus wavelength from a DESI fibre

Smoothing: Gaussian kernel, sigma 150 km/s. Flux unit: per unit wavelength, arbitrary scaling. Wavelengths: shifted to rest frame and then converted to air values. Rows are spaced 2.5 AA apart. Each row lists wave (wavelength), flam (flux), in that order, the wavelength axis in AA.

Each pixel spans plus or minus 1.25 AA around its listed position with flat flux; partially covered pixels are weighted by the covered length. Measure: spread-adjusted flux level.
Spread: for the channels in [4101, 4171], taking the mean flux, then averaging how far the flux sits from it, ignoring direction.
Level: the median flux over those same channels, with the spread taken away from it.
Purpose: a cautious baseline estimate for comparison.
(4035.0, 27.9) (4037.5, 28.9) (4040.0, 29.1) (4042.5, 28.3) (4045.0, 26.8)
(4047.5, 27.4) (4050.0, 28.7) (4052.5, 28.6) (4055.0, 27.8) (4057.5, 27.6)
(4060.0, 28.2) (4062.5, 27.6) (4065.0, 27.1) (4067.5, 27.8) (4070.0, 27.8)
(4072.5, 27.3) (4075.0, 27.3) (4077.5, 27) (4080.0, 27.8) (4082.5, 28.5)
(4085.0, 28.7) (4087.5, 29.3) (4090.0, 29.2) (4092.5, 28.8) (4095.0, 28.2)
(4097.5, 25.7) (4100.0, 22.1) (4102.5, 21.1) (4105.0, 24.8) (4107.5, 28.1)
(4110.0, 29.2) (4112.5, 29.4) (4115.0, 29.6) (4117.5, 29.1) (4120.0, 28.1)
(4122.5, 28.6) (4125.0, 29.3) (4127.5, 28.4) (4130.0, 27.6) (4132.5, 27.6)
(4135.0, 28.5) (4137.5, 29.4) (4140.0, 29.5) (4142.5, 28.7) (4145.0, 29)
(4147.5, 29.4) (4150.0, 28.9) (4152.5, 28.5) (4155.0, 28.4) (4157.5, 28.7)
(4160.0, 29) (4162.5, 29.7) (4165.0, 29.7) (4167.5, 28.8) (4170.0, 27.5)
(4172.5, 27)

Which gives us 27.8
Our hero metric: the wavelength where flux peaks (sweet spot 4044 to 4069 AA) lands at 4050.0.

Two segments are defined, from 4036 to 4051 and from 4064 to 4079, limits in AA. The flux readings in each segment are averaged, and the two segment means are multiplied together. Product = 772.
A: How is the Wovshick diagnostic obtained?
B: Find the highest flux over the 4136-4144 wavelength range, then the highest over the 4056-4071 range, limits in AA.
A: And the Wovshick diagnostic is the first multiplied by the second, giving 832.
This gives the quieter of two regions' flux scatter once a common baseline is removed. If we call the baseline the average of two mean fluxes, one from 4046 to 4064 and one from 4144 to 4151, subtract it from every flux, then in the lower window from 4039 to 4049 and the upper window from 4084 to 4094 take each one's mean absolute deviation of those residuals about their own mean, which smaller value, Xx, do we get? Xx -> 0.25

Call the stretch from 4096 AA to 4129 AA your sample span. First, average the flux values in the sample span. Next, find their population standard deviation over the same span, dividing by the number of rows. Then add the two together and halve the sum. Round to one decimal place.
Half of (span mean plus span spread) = 15.0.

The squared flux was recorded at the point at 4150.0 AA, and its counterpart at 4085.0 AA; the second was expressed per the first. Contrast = 0.99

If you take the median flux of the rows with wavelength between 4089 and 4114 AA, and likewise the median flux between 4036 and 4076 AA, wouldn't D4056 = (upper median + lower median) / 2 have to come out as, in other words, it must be 28.0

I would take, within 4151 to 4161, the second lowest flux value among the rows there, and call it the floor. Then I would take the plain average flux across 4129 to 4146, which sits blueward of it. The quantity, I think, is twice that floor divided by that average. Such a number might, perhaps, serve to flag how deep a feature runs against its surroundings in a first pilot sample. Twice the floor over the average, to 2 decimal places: 1.99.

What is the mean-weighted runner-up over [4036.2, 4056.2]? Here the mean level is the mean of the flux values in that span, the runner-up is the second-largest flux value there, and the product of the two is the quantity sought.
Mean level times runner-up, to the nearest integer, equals 815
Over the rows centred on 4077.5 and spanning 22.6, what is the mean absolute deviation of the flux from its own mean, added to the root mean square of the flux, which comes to 28.5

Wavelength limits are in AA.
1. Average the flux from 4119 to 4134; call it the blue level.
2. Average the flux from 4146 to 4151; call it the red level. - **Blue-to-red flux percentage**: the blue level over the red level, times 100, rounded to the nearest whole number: 97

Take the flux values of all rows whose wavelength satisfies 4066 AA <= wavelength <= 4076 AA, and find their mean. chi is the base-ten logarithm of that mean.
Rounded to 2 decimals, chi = 1.44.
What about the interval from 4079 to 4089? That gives 1.46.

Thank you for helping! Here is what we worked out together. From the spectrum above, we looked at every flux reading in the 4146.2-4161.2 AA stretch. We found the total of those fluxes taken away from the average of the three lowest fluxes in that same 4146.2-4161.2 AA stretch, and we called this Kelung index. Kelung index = -144.4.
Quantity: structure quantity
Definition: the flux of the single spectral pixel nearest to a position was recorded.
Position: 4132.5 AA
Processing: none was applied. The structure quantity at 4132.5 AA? 27.6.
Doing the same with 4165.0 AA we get 29.7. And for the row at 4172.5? 27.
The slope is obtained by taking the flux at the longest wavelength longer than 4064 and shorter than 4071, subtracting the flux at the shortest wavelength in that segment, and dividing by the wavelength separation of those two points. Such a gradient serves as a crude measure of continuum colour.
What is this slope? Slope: 0.14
